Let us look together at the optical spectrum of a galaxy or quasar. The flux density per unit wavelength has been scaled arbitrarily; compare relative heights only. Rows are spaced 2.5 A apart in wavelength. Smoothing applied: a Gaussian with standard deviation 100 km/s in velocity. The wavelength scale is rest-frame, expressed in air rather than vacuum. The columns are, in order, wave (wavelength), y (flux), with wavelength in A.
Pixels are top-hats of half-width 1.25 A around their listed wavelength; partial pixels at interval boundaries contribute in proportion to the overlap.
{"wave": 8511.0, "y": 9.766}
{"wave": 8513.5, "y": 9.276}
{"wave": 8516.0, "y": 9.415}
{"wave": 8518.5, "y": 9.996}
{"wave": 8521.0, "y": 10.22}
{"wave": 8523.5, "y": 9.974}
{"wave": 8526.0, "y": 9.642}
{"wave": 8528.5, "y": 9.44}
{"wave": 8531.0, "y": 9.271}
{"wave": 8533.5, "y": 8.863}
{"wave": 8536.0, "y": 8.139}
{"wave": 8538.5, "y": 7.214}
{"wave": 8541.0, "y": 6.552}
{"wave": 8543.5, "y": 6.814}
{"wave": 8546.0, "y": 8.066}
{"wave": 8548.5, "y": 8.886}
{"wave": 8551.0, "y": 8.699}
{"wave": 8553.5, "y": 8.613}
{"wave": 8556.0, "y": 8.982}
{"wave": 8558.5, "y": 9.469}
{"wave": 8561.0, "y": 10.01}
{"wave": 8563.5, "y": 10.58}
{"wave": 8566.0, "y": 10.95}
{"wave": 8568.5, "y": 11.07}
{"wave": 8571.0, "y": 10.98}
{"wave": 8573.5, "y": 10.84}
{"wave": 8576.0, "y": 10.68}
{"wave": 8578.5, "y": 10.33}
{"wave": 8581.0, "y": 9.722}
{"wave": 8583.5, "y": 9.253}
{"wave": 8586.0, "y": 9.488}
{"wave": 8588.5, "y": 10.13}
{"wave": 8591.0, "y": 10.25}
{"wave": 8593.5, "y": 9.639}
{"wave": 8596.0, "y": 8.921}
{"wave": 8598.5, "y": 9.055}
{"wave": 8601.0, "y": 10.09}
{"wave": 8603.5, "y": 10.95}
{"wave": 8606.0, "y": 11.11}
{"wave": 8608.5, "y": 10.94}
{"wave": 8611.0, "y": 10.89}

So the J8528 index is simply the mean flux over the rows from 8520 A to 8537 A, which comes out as 9.4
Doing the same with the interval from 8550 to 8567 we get 9.6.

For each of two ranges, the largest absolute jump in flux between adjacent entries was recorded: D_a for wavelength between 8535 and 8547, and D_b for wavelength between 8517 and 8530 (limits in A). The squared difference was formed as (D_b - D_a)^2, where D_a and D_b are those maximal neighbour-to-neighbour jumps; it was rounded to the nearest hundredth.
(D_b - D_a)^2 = 0.85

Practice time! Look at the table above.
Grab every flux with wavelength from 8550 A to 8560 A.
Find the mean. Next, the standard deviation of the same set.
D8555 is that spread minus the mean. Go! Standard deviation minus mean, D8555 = -8.6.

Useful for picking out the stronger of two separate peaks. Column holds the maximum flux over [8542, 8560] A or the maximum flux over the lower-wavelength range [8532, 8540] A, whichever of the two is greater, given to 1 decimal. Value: 9.5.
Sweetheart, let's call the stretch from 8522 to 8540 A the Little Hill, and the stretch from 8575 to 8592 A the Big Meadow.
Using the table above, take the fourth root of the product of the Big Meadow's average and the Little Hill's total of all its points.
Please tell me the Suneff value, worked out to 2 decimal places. 5.00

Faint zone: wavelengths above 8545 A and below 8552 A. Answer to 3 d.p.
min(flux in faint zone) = 8.066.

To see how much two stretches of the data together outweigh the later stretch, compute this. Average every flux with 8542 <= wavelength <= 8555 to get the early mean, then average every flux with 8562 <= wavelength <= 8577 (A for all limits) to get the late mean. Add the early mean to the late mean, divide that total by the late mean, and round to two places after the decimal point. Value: 1.76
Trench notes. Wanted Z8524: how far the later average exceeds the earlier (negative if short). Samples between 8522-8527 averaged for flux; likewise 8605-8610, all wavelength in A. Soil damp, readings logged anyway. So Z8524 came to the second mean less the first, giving 1.2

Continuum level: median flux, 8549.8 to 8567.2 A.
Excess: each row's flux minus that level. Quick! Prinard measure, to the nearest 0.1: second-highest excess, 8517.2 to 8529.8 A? 0.5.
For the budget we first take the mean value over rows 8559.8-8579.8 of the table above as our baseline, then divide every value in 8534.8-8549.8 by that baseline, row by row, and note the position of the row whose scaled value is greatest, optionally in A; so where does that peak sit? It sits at 8548.5 A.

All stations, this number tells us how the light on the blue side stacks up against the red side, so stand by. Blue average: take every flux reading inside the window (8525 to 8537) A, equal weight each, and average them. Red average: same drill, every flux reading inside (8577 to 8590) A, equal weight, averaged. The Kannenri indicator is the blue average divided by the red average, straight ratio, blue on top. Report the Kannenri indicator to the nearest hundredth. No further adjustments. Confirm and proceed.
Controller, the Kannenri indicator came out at 0.93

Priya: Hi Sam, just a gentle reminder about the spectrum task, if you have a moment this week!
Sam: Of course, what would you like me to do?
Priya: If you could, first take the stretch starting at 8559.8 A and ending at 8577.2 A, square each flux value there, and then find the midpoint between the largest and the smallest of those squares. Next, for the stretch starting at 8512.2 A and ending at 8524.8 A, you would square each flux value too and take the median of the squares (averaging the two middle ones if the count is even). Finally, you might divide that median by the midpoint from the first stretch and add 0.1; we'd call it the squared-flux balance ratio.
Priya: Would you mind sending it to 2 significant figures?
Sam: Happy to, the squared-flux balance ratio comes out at 0.99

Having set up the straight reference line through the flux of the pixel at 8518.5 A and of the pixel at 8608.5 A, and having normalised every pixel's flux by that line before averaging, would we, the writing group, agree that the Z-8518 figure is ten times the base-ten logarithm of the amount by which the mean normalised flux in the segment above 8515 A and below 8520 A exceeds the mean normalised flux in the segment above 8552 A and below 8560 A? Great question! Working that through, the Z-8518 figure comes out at -10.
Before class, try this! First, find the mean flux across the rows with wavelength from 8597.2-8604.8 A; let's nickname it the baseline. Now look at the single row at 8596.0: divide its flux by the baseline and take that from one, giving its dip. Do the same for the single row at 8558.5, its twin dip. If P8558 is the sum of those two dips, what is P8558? 0.17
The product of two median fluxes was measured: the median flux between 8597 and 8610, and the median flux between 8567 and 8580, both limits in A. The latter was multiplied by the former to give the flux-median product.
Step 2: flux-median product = 119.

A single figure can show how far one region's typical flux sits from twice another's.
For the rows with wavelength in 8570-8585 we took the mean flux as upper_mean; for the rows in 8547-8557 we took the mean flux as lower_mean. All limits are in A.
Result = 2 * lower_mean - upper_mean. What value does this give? 7.3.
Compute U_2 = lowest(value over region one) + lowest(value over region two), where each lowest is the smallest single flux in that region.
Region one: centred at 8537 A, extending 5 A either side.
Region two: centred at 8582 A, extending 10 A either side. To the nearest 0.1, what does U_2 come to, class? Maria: 15.8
